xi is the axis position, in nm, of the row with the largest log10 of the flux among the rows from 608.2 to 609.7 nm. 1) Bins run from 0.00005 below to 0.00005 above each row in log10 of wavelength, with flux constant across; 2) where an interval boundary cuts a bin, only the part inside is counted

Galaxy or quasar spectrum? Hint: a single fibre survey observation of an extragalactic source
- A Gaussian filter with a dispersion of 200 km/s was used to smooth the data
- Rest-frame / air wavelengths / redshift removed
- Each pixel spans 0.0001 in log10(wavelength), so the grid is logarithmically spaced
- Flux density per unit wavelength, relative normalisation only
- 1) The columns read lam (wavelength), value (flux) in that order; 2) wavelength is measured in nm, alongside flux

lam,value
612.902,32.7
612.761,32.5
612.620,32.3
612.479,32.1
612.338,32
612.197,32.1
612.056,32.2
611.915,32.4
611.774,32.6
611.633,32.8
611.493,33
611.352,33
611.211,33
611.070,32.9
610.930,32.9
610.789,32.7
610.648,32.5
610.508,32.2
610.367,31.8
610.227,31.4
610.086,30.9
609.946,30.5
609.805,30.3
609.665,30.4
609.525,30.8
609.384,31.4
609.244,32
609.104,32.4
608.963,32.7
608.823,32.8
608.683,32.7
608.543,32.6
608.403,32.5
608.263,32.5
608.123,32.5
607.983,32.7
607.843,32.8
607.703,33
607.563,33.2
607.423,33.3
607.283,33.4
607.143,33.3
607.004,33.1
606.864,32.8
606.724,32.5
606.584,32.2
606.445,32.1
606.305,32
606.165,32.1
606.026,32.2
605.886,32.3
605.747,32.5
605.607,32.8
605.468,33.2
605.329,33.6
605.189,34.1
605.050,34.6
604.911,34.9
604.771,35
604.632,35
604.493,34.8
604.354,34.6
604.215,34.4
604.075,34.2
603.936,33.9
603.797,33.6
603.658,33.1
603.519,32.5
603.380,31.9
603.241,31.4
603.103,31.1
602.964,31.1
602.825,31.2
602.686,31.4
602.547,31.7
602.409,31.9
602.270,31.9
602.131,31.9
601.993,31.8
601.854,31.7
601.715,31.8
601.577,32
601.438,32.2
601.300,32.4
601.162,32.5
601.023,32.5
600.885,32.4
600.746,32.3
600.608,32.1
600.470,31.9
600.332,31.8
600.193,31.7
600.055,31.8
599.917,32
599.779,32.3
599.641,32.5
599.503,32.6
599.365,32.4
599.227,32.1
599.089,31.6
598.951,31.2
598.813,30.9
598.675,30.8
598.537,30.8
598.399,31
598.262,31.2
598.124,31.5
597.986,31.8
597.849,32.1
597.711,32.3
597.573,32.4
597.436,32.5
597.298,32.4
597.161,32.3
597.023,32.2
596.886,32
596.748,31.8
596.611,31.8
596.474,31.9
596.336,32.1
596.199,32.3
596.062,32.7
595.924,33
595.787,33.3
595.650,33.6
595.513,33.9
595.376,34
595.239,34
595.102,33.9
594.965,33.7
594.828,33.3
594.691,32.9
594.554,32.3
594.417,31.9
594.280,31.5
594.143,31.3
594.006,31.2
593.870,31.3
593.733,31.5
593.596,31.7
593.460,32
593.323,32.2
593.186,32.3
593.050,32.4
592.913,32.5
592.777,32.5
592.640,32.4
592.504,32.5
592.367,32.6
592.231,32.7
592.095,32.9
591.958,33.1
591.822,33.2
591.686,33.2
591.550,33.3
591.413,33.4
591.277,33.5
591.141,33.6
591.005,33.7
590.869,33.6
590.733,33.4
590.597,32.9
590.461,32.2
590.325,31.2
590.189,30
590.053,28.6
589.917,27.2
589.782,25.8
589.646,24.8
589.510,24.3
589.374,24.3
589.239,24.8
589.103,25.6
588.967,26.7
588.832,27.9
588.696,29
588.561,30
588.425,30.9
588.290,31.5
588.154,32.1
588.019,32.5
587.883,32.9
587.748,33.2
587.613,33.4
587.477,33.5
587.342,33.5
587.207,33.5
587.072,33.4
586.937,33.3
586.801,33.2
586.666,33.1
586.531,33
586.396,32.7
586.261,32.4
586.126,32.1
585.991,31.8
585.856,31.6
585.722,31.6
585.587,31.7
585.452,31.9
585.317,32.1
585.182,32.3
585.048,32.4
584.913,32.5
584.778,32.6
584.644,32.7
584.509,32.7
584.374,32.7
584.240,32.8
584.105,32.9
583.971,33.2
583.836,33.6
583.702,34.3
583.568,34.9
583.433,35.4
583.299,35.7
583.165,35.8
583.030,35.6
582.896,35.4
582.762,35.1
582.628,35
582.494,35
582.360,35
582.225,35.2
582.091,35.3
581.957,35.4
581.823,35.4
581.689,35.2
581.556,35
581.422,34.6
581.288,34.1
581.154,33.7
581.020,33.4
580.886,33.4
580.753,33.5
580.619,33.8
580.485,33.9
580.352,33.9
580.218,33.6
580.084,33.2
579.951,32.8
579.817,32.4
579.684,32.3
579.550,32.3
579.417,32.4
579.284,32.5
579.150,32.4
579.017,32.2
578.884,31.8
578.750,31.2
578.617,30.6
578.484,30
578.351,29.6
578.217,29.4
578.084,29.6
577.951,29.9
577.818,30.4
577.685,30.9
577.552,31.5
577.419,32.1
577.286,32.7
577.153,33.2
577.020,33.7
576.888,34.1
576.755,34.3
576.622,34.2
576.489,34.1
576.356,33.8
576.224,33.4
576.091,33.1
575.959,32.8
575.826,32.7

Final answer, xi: 608.823 nm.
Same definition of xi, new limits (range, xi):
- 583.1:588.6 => 583.165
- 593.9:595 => 594.965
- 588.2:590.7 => 590.597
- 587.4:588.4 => 587.477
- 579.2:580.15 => 580.084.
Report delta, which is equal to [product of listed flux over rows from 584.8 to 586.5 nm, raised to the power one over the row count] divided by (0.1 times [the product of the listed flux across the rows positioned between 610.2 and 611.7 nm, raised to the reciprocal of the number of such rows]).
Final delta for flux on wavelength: 9.9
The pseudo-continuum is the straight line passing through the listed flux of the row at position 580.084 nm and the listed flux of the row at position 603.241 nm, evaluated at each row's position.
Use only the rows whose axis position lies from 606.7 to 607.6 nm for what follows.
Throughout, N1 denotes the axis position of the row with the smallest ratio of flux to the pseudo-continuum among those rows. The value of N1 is 606.724 nm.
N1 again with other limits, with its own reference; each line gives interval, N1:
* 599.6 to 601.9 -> 600.193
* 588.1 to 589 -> 588.967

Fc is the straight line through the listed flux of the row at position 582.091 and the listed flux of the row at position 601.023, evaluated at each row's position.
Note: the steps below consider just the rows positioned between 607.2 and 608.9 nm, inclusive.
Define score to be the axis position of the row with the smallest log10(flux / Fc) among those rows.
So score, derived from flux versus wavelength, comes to 608.123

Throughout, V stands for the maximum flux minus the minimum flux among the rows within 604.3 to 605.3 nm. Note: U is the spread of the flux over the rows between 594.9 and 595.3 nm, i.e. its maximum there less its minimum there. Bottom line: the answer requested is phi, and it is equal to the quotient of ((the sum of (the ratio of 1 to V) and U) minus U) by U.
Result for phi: 3.7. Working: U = 0.30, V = 0.9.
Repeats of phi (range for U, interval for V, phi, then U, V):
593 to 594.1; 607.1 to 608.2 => 0.9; 1.20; 0.9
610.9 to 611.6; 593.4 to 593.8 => 20.0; 0.10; 0.5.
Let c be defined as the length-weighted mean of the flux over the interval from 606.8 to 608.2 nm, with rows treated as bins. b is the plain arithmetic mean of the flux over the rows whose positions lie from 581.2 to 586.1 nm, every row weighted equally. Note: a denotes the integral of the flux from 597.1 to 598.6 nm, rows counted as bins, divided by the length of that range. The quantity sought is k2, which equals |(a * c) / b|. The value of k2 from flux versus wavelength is 31.1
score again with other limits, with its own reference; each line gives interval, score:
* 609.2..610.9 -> 609.805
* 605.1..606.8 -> 606.305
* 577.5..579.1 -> 578.217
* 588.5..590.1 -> 589.374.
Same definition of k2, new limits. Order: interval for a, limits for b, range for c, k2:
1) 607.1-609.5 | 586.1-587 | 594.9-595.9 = 33.6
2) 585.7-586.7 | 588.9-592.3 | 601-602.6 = 34.1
